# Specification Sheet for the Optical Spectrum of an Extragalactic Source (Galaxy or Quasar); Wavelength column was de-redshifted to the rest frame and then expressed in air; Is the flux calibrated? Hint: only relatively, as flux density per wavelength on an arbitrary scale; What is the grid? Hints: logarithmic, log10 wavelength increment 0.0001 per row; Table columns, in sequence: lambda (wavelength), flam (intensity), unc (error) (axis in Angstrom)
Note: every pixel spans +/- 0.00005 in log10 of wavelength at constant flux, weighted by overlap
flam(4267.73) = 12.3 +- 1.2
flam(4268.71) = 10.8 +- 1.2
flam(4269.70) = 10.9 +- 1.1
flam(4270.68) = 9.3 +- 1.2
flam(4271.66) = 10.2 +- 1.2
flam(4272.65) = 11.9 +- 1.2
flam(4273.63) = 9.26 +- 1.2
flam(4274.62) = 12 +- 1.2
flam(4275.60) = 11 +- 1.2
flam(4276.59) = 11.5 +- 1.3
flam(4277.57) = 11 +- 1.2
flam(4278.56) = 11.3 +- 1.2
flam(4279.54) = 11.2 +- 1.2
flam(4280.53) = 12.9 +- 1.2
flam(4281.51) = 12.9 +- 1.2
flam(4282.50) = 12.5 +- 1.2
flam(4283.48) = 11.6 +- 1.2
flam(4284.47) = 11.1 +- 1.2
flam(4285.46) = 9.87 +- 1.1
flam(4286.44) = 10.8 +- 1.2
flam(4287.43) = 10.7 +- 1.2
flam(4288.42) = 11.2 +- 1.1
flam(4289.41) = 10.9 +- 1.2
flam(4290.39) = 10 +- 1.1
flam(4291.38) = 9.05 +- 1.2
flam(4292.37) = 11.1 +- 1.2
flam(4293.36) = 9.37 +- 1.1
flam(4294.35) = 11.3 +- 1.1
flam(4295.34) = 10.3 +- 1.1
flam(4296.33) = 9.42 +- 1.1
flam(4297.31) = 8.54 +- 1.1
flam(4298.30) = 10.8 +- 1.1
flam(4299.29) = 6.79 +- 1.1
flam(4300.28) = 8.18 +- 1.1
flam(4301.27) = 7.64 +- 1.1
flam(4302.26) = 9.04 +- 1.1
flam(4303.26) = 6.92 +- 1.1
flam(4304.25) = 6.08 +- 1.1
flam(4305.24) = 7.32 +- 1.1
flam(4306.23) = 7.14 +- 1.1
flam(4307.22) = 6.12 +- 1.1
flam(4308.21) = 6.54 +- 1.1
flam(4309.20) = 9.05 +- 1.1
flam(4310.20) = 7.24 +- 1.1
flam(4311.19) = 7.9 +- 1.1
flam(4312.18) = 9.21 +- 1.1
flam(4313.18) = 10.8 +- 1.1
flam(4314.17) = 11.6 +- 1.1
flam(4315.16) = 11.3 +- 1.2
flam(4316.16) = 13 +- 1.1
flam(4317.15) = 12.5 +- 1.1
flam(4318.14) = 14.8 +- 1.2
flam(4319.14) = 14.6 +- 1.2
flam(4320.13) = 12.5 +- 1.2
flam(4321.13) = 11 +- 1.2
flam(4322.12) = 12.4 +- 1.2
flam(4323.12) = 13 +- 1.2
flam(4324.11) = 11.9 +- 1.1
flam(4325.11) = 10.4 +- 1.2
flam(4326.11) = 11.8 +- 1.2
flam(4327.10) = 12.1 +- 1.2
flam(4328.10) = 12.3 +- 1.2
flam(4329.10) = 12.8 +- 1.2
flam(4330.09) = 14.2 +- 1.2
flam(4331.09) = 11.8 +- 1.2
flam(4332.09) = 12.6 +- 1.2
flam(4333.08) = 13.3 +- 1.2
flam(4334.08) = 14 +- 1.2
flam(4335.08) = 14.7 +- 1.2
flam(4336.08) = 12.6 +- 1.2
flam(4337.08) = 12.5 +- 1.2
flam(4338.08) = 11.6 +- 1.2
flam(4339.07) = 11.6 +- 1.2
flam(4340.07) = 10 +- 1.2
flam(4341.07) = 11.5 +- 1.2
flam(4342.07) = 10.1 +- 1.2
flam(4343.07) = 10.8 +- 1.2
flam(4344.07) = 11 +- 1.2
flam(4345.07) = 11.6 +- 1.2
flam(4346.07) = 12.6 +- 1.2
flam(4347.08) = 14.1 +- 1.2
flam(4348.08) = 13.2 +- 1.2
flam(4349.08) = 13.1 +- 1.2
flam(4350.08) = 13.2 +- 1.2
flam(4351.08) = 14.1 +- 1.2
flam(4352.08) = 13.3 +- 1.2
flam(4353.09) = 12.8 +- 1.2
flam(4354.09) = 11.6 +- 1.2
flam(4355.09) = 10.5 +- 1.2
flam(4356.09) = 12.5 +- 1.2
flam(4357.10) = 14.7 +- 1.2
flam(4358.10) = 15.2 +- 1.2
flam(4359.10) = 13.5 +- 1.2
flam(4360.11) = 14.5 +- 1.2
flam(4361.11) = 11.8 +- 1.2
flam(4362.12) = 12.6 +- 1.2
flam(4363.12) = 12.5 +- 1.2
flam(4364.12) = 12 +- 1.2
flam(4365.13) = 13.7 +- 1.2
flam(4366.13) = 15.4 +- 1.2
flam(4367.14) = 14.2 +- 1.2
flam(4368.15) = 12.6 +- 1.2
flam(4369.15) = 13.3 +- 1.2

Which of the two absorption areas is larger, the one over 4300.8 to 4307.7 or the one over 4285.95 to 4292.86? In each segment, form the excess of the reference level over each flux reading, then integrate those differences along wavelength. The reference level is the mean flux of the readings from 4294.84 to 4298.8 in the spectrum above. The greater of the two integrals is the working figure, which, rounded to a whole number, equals 18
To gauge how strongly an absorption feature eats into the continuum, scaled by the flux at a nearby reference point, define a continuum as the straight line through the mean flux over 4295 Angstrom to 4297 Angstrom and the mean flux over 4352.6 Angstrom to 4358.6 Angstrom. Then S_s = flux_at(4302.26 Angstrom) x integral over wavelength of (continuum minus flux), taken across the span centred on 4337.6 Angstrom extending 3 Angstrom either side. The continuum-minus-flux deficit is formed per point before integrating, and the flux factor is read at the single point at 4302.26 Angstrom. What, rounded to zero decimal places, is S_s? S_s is -11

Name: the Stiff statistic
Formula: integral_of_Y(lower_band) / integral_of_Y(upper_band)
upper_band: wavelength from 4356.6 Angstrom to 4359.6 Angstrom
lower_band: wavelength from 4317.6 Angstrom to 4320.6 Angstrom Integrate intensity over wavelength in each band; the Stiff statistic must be 0.96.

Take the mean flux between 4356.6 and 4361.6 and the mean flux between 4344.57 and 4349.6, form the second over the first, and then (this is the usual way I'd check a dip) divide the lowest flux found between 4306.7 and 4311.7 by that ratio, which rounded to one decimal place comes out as 6.6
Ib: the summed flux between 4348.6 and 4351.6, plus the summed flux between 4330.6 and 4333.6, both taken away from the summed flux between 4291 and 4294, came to -48.6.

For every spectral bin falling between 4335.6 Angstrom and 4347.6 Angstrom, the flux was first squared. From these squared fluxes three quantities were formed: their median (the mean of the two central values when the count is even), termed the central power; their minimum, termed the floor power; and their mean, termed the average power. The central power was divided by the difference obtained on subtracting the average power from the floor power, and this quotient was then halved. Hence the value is -1.8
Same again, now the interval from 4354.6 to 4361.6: -1.3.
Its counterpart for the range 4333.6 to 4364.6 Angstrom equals -1.3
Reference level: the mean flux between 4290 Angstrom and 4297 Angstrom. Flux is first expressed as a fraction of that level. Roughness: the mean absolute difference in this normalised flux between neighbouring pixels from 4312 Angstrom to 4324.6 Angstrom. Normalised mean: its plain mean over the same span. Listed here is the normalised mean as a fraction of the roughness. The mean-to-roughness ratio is 10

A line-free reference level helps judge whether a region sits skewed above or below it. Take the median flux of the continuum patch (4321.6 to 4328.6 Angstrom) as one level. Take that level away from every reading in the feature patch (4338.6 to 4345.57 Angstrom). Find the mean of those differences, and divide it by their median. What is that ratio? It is 1.05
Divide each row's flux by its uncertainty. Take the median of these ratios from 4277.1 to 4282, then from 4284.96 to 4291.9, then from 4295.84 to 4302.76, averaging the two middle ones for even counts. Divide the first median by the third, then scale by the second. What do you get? 10.9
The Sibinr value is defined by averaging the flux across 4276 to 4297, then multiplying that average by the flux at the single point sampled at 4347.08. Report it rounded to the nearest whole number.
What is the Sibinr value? 154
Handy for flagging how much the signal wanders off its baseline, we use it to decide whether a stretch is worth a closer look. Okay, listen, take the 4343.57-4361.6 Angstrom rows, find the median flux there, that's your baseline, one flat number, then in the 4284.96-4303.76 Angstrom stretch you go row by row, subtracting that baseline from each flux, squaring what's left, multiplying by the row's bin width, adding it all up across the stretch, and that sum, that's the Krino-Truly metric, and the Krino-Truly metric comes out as 277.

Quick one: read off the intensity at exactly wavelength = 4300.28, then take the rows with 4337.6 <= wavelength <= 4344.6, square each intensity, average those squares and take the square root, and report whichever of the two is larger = 11.0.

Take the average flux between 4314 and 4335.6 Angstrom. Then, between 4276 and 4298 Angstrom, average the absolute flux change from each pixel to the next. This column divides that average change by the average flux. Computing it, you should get 0.067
